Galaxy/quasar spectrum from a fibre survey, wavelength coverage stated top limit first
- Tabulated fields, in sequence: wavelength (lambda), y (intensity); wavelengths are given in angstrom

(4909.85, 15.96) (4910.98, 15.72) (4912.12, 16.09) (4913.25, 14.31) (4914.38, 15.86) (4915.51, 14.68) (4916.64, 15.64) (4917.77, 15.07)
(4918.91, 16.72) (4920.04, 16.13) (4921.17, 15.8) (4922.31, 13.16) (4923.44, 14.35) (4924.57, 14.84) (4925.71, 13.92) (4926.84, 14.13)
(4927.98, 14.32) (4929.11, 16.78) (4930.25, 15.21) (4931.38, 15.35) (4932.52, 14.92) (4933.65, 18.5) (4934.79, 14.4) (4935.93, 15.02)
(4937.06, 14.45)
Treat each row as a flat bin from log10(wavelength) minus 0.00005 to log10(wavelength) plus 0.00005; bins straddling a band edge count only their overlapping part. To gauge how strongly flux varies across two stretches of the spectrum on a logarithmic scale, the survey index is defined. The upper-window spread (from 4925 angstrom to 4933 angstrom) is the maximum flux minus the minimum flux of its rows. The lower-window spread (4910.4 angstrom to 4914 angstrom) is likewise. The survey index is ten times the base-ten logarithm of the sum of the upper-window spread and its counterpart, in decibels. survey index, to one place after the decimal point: 6.7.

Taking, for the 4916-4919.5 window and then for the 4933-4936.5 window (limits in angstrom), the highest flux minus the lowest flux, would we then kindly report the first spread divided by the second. 0.4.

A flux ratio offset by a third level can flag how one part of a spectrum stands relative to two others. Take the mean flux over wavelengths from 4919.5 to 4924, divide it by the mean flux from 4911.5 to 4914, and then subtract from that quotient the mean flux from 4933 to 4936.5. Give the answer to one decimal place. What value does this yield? -15.0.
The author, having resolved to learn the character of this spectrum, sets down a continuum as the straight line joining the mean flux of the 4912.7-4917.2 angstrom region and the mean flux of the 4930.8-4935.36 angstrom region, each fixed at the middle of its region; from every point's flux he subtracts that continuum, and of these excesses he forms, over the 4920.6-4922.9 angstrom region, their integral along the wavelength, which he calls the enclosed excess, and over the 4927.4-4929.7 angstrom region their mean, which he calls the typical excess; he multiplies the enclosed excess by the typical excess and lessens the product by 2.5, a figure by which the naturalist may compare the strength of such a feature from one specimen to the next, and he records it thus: -2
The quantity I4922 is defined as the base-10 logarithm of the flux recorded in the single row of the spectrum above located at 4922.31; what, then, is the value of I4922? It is 1.12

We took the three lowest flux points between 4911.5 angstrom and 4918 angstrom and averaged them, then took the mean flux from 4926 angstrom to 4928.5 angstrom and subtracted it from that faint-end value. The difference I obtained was 0.5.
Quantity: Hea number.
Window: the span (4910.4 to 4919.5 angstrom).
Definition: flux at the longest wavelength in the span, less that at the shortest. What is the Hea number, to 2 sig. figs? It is 1.0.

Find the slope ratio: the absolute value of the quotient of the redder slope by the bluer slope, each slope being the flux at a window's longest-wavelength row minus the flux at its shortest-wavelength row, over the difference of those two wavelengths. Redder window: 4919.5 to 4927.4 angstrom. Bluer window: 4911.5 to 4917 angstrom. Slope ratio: 3.0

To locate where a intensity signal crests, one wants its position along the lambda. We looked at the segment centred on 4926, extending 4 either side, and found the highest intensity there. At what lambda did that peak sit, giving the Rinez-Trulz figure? 4929.11 angstrom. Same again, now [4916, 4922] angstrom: 4918.91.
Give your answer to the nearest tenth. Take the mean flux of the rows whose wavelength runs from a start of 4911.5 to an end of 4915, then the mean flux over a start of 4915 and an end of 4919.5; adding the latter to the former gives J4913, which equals 30.9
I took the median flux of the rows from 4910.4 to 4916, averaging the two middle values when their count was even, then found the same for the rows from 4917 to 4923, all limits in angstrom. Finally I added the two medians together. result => 31.5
